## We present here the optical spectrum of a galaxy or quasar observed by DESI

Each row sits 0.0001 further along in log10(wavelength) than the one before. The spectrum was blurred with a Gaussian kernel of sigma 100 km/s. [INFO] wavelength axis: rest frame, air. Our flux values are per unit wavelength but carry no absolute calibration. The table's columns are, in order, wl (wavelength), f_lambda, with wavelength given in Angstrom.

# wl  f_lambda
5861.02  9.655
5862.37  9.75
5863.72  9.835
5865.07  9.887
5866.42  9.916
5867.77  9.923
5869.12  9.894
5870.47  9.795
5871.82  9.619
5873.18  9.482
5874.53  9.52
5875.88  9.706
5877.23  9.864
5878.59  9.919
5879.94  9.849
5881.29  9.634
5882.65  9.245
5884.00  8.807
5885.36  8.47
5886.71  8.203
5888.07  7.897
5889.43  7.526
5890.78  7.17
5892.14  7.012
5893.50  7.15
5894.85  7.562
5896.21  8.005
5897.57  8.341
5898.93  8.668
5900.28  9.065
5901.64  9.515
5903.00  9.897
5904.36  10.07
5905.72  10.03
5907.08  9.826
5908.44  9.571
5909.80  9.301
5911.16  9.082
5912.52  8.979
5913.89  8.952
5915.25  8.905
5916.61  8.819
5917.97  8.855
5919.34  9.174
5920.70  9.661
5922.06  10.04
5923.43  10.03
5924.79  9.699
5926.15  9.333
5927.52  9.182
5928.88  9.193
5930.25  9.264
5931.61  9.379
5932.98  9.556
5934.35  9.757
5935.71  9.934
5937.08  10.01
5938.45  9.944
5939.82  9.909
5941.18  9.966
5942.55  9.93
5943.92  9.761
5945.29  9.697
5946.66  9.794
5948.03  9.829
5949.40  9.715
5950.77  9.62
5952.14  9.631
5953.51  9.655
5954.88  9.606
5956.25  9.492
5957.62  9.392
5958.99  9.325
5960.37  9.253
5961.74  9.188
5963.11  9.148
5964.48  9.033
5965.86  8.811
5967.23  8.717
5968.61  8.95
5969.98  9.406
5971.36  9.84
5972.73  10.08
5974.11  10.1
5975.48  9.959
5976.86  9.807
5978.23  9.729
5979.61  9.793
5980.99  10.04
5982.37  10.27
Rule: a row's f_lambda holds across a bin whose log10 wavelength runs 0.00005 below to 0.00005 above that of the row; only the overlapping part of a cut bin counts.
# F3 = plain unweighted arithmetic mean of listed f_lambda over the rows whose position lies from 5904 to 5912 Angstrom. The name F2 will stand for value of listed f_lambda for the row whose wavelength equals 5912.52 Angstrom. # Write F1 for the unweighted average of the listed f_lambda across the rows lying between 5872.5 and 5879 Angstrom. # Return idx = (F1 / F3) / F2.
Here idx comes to 0.112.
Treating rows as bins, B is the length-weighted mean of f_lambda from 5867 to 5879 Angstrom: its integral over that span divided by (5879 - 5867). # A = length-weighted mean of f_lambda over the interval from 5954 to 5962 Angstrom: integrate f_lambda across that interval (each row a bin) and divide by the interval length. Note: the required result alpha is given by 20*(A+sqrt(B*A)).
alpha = 379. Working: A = 9.4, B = 9.7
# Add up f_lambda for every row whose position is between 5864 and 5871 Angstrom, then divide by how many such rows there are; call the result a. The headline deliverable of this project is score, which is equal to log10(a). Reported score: 0.995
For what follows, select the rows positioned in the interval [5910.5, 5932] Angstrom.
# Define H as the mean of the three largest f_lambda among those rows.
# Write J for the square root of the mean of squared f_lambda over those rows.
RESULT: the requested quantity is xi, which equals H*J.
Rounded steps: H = 9.9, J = 9.3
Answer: 92.2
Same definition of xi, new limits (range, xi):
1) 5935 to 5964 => 96.3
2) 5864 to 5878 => 96.8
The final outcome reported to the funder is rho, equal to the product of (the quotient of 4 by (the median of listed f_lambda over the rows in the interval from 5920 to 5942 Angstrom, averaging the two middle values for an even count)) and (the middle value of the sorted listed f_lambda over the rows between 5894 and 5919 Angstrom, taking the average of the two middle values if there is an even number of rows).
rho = 3.71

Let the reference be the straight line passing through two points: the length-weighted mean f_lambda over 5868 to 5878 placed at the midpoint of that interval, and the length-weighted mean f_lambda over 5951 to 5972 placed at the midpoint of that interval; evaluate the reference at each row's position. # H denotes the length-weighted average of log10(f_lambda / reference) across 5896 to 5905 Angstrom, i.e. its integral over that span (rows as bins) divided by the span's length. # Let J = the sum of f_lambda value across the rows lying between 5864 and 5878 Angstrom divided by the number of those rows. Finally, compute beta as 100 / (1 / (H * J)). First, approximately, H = -0.022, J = 9.76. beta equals -22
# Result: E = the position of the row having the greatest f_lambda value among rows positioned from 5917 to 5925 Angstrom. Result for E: 5922.06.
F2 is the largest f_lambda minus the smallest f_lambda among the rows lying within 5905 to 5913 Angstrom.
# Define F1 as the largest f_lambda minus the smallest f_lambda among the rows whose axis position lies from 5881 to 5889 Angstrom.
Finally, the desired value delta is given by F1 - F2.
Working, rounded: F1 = 1.7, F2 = 1.05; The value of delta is 0.7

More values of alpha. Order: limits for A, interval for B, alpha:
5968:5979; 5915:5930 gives 386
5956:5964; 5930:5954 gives 376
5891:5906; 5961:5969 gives 347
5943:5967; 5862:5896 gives 374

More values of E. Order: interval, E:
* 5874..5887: 5878.59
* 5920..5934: 5922.06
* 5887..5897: 5896.21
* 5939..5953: 5941.18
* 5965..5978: 5974.11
